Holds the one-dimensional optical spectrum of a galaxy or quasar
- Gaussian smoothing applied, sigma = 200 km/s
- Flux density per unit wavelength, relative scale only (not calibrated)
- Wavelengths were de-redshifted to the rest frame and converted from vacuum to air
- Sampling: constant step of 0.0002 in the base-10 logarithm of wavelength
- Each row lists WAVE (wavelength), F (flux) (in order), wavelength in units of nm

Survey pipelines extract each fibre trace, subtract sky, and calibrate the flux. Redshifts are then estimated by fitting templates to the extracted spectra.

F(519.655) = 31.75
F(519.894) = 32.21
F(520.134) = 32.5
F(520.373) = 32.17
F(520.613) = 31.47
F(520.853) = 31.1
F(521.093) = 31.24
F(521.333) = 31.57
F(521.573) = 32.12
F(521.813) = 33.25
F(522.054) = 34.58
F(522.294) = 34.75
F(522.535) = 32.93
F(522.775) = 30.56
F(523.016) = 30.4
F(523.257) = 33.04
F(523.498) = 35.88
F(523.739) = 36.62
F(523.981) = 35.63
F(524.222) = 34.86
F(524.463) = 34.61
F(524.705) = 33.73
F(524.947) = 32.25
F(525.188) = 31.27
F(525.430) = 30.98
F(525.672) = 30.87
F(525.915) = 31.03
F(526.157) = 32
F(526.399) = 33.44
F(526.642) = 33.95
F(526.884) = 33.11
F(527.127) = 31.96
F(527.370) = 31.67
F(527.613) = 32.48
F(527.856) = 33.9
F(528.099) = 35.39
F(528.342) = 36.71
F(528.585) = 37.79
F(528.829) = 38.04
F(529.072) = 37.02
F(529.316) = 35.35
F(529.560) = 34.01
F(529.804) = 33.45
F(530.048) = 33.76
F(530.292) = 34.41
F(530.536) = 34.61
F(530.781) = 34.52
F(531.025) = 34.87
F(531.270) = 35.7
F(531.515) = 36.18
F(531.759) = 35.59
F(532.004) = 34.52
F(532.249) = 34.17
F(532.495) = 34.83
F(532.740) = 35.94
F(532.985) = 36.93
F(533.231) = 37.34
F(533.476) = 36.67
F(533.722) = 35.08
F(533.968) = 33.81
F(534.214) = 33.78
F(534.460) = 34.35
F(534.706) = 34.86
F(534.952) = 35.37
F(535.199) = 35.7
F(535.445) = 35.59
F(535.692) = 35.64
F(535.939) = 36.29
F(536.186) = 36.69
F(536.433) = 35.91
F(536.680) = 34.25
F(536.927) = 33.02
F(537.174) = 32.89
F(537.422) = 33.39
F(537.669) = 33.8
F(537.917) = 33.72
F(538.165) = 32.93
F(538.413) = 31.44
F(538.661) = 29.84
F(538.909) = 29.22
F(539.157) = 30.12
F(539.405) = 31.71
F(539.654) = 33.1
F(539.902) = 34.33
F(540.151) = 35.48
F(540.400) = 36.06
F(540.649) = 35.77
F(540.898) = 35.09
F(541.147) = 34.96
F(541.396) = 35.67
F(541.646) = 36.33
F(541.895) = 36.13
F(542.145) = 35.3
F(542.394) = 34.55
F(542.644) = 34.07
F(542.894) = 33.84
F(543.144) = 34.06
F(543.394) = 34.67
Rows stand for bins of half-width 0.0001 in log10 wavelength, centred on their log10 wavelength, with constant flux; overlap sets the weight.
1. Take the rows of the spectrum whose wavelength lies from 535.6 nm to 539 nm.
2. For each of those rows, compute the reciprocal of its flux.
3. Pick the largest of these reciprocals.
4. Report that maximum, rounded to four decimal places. 0.0342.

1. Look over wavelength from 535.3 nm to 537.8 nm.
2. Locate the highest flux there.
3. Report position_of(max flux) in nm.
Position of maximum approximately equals 536.186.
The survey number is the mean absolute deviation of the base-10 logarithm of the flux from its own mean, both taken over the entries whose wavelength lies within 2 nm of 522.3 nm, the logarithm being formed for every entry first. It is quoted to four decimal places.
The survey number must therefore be 0.0216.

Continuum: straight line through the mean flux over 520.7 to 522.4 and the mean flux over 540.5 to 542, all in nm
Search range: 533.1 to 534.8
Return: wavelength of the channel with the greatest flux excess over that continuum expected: 533.231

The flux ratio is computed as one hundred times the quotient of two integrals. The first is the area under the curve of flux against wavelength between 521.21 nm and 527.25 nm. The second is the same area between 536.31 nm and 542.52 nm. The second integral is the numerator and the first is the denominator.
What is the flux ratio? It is 105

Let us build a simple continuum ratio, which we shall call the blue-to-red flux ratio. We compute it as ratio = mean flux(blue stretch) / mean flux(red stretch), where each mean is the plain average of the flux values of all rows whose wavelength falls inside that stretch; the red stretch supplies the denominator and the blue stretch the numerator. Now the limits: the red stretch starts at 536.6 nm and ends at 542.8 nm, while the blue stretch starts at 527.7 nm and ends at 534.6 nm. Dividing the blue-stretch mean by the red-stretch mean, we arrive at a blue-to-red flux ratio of 1.05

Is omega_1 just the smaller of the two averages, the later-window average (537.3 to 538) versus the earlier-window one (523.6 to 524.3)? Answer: 33.6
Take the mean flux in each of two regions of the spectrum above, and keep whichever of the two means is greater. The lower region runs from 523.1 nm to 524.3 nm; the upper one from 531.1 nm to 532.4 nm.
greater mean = 35.2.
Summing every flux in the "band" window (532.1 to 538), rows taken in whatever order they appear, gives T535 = 840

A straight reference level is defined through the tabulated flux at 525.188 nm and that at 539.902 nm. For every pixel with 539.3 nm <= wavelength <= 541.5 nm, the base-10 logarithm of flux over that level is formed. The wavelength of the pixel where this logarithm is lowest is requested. 539.405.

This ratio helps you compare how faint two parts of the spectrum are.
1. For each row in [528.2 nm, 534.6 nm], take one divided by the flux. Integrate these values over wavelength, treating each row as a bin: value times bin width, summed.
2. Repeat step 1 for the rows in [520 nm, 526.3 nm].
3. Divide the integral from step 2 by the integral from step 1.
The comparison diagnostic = 1.06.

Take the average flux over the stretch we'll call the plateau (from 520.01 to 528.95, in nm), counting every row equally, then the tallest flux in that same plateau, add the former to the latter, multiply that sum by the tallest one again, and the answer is 2711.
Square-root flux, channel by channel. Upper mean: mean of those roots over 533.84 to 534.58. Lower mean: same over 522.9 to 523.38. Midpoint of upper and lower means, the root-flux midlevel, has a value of 5.73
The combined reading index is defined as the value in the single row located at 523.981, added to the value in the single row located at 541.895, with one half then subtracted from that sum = 71.3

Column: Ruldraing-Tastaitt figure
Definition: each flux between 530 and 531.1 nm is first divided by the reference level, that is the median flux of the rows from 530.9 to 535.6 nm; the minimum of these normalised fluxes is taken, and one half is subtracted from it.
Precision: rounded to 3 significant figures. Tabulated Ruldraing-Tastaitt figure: 0.454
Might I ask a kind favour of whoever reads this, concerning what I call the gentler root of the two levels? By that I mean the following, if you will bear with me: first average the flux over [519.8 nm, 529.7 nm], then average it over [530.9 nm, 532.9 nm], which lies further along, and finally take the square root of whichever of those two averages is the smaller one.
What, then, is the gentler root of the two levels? 5.78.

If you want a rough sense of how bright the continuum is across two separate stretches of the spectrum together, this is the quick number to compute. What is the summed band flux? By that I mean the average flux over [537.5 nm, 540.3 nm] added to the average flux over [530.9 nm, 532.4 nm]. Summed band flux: 67.5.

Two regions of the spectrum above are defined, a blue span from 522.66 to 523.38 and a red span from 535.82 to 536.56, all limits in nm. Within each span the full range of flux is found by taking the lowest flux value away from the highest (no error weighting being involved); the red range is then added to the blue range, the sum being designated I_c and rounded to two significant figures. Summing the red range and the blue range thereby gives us 3.4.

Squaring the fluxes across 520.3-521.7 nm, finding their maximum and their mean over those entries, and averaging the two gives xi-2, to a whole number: 1017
